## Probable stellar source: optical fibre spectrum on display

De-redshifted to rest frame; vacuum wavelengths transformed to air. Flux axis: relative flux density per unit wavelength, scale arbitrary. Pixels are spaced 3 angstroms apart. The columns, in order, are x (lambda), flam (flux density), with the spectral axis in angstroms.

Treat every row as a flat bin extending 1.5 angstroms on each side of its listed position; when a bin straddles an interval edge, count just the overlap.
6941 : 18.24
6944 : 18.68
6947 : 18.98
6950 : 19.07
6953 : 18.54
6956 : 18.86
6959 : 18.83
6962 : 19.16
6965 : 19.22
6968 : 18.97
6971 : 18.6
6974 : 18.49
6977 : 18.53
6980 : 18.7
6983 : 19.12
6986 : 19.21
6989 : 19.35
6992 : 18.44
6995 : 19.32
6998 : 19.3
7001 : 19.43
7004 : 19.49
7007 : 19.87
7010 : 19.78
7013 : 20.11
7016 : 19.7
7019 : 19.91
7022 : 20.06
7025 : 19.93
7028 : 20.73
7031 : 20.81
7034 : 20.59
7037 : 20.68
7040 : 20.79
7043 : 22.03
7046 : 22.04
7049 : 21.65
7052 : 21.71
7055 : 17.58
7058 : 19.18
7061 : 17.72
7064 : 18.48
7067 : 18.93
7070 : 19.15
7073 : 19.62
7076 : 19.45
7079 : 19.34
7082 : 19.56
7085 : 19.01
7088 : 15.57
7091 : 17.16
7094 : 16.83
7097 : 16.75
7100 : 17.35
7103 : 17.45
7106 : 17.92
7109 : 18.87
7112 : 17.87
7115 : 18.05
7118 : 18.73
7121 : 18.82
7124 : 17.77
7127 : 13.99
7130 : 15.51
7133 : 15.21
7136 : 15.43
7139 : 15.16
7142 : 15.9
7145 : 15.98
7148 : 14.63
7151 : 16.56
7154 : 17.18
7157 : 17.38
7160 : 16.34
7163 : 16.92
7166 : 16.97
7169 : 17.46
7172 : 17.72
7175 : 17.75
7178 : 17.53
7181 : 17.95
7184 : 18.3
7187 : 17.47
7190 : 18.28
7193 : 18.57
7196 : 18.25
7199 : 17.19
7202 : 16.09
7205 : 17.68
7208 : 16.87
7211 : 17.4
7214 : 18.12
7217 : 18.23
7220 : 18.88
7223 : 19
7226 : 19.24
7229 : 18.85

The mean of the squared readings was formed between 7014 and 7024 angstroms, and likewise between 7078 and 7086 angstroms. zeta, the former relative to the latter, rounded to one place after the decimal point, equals 1.1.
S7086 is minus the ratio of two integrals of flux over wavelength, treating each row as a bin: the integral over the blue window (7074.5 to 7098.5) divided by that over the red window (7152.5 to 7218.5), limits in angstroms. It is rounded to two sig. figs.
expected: -0.37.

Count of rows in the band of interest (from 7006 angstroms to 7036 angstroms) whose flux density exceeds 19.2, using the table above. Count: 10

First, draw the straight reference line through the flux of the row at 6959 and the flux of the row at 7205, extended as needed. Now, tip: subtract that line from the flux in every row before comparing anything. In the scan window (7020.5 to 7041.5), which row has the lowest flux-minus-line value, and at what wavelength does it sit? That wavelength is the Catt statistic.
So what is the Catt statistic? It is 7025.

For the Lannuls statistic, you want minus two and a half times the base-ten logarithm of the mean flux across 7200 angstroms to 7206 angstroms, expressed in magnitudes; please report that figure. -3.07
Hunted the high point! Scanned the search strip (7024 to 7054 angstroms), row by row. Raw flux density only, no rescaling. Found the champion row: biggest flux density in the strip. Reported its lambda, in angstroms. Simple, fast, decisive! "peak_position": 7046 angstroms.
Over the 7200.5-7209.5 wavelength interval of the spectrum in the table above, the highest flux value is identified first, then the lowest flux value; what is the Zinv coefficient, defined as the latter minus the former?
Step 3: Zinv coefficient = -1.6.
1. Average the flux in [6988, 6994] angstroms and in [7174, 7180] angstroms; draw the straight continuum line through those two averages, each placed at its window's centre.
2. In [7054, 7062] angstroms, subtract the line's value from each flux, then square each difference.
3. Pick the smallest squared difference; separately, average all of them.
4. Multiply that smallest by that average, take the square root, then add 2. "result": 2.5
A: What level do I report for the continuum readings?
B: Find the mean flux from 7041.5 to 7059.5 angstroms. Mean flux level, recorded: 20.7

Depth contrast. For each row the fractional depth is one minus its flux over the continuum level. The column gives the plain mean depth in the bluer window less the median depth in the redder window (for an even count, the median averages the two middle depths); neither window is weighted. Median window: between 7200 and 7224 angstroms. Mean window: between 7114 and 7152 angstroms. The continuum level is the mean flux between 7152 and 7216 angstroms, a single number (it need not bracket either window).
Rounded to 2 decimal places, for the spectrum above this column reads 0.09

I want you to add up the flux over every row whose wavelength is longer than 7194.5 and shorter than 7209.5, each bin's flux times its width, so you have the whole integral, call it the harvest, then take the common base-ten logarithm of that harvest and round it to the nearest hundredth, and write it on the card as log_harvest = 2.41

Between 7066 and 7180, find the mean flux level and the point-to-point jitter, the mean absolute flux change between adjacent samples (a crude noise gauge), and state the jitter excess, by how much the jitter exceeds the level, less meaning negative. -16.6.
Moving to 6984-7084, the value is -19.3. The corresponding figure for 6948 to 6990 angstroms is -18.7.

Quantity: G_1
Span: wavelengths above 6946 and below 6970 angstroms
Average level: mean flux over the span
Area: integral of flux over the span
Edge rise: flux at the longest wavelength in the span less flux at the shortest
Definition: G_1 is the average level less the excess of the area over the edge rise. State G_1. -436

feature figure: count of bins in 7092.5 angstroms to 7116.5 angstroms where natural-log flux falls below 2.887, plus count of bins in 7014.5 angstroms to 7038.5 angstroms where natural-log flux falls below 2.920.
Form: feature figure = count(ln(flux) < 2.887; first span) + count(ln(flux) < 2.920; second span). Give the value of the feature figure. 6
